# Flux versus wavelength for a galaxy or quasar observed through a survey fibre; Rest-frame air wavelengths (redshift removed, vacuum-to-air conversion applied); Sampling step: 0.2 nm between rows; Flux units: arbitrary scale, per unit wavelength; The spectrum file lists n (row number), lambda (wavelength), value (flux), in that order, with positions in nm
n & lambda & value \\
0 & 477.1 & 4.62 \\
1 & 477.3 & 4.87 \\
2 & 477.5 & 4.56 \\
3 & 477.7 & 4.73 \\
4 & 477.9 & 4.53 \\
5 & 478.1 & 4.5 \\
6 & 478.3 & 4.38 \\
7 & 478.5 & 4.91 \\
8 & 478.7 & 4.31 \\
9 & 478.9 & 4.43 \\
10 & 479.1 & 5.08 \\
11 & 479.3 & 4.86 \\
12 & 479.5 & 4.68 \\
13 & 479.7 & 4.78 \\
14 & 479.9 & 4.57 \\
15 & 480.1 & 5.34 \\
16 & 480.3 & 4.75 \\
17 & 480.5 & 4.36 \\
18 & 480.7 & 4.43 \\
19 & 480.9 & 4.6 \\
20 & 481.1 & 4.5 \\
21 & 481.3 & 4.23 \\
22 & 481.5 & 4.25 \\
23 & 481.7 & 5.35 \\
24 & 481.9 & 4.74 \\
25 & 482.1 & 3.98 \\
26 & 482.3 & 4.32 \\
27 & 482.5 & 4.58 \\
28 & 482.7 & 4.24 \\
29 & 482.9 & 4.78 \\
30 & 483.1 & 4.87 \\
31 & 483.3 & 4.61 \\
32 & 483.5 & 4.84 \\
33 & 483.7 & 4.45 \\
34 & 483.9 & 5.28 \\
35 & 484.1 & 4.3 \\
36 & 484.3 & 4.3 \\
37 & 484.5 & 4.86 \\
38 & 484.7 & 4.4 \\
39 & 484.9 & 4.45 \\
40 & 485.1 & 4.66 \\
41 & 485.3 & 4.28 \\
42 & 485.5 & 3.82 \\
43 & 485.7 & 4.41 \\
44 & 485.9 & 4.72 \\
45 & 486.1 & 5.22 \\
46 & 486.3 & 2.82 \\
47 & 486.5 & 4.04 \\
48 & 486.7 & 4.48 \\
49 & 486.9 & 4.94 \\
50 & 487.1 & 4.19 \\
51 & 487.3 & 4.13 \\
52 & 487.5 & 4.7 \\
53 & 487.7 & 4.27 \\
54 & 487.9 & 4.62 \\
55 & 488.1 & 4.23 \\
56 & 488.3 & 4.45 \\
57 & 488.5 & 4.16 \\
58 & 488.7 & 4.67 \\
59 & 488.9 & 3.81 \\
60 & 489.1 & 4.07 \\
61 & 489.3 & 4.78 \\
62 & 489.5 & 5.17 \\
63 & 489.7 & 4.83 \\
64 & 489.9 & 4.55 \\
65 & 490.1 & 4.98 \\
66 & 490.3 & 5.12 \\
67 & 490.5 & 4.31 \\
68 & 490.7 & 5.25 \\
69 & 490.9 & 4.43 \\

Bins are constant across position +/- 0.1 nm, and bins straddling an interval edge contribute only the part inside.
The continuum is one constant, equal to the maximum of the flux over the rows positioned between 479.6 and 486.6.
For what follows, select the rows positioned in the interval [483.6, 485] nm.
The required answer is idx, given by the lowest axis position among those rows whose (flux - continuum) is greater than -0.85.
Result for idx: 483.9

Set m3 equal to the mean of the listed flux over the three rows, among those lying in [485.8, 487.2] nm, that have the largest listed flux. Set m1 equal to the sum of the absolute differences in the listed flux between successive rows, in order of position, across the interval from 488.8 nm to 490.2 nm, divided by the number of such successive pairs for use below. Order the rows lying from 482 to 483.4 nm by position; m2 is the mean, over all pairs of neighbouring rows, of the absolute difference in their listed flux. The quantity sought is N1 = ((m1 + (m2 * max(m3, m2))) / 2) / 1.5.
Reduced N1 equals 0.64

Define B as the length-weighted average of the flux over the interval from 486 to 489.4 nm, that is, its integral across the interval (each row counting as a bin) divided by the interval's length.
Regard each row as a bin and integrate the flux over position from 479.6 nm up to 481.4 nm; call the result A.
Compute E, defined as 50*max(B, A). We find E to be 416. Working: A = 8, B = 4.33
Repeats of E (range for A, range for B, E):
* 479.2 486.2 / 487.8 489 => 1608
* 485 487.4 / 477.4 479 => 517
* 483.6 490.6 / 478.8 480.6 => 1565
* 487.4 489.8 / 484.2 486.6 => 538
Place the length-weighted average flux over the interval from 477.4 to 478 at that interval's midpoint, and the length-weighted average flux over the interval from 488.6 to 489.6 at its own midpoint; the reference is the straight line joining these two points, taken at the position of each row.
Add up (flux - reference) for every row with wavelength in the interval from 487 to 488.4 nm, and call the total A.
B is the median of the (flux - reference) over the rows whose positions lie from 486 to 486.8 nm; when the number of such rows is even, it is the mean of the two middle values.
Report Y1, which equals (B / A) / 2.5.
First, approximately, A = -1.0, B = -0.26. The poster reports 0.11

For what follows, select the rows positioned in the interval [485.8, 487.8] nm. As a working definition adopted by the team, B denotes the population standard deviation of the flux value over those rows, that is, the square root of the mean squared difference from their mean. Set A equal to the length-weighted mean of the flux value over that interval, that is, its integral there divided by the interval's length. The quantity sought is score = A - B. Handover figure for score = 3.73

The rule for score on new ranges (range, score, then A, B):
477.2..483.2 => 4.31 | 4.62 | 0.311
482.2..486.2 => 4.23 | 4.57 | 0.339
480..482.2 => 4.18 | 4.59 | 0.415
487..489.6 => 4.05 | 4.40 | 0.354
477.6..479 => 4.35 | 4.54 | 0.195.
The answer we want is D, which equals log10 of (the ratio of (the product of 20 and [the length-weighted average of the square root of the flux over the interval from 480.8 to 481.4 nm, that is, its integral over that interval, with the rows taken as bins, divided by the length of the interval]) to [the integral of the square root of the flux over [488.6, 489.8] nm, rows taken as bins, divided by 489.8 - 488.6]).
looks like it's 1.30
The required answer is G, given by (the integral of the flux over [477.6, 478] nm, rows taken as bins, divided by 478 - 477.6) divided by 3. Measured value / 1.54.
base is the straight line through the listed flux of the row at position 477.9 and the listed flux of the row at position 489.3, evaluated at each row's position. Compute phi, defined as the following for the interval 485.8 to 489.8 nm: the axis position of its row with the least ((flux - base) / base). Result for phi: 486.3 nm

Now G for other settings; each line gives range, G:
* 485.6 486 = 1.52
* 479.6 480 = 1.56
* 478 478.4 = 1.48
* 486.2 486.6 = 1.14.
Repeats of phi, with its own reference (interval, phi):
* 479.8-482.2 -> 482.1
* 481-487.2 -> 486.3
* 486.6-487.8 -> 487.3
